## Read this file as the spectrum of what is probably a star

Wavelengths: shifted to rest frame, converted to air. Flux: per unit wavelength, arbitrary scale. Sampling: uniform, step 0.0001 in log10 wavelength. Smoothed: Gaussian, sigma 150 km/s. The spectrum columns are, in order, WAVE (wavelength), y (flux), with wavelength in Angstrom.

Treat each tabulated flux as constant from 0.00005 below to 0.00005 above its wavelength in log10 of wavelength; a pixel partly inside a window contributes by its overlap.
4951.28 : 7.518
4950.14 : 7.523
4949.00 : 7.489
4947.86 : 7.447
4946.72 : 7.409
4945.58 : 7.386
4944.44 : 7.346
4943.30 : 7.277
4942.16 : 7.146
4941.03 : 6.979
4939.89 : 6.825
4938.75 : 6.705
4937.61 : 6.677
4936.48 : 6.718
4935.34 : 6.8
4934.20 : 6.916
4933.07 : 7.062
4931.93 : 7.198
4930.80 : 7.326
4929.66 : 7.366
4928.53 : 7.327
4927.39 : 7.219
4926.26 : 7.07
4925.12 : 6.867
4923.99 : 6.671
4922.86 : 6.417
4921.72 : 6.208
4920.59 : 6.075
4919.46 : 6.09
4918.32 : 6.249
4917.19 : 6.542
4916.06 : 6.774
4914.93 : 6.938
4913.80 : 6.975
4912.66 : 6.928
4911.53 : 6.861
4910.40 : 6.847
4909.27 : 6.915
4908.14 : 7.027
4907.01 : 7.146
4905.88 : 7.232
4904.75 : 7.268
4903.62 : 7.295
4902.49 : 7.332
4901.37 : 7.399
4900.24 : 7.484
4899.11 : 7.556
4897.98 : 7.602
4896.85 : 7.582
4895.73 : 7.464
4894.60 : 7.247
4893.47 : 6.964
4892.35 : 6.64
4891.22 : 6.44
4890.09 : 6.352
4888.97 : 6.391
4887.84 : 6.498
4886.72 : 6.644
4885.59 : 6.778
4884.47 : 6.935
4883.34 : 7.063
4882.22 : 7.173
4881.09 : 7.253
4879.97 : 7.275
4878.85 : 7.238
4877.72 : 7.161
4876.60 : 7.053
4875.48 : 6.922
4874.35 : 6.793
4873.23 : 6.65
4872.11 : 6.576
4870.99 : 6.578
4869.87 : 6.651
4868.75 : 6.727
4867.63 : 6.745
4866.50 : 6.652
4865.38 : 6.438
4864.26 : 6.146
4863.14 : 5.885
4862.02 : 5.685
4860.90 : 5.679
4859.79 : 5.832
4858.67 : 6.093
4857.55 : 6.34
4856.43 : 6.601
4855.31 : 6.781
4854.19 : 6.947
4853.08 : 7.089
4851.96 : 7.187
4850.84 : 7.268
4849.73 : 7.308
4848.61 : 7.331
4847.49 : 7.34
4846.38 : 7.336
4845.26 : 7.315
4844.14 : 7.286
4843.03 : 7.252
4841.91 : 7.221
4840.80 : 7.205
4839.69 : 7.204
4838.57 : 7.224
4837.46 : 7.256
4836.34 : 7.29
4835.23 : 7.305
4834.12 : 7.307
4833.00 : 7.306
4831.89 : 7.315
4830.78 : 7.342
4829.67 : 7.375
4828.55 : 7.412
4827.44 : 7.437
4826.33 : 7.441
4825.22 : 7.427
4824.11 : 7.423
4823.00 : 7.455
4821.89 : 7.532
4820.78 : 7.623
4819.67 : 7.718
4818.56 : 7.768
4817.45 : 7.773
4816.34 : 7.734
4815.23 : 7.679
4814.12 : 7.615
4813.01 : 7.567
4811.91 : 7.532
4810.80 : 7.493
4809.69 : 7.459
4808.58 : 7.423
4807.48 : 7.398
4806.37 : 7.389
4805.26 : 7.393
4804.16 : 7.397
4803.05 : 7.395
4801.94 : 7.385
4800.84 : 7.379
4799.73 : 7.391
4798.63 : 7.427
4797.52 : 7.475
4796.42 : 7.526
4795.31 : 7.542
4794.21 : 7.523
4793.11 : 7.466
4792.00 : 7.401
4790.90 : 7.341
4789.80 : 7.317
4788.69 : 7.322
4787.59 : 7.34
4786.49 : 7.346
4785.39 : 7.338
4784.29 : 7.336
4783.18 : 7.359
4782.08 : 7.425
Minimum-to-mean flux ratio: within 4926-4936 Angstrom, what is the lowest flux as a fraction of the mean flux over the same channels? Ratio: 0.952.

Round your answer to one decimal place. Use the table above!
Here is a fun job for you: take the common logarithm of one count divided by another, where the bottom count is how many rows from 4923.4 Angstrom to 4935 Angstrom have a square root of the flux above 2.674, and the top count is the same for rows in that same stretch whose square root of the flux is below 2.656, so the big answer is -0.2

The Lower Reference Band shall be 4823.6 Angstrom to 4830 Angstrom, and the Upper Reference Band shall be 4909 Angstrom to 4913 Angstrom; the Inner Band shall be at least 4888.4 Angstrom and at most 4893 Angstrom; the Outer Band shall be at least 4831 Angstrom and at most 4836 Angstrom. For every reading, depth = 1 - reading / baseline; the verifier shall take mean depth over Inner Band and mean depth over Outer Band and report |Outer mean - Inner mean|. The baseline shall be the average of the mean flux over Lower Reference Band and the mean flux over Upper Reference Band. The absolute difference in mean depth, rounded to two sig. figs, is 0.12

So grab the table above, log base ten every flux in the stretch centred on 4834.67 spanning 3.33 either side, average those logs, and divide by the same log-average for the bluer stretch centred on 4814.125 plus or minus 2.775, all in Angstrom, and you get 0.978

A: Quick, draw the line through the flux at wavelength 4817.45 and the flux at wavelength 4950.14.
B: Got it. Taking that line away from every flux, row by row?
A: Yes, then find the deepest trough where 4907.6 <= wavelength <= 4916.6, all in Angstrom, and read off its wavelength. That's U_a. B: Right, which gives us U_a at 4916.06 Angstrom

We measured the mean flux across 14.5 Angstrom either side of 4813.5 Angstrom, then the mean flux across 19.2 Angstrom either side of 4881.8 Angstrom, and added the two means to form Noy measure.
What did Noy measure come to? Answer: 14.4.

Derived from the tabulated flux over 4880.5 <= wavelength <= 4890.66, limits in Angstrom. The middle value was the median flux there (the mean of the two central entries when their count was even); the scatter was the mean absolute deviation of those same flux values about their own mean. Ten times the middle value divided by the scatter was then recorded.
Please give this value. 239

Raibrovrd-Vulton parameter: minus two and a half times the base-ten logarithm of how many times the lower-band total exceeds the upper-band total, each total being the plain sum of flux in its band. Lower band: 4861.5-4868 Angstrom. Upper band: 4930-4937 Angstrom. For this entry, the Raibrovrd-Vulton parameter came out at 0.12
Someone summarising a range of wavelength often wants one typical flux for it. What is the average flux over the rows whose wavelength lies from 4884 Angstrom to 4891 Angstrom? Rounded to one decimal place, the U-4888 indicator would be 6.6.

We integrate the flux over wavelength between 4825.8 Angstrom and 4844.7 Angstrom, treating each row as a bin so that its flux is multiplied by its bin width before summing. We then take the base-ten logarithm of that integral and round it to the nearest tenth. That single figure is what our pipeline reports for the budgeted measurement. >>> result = 2.1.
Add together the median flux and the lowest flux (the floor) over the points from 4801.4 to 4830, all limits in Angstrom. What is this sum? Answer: 14.8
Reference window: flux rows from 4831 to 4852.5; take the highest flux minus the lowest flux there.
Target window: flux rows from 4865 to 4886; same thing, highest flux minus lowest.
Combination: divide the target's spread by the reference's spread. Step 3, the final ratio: 5.5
